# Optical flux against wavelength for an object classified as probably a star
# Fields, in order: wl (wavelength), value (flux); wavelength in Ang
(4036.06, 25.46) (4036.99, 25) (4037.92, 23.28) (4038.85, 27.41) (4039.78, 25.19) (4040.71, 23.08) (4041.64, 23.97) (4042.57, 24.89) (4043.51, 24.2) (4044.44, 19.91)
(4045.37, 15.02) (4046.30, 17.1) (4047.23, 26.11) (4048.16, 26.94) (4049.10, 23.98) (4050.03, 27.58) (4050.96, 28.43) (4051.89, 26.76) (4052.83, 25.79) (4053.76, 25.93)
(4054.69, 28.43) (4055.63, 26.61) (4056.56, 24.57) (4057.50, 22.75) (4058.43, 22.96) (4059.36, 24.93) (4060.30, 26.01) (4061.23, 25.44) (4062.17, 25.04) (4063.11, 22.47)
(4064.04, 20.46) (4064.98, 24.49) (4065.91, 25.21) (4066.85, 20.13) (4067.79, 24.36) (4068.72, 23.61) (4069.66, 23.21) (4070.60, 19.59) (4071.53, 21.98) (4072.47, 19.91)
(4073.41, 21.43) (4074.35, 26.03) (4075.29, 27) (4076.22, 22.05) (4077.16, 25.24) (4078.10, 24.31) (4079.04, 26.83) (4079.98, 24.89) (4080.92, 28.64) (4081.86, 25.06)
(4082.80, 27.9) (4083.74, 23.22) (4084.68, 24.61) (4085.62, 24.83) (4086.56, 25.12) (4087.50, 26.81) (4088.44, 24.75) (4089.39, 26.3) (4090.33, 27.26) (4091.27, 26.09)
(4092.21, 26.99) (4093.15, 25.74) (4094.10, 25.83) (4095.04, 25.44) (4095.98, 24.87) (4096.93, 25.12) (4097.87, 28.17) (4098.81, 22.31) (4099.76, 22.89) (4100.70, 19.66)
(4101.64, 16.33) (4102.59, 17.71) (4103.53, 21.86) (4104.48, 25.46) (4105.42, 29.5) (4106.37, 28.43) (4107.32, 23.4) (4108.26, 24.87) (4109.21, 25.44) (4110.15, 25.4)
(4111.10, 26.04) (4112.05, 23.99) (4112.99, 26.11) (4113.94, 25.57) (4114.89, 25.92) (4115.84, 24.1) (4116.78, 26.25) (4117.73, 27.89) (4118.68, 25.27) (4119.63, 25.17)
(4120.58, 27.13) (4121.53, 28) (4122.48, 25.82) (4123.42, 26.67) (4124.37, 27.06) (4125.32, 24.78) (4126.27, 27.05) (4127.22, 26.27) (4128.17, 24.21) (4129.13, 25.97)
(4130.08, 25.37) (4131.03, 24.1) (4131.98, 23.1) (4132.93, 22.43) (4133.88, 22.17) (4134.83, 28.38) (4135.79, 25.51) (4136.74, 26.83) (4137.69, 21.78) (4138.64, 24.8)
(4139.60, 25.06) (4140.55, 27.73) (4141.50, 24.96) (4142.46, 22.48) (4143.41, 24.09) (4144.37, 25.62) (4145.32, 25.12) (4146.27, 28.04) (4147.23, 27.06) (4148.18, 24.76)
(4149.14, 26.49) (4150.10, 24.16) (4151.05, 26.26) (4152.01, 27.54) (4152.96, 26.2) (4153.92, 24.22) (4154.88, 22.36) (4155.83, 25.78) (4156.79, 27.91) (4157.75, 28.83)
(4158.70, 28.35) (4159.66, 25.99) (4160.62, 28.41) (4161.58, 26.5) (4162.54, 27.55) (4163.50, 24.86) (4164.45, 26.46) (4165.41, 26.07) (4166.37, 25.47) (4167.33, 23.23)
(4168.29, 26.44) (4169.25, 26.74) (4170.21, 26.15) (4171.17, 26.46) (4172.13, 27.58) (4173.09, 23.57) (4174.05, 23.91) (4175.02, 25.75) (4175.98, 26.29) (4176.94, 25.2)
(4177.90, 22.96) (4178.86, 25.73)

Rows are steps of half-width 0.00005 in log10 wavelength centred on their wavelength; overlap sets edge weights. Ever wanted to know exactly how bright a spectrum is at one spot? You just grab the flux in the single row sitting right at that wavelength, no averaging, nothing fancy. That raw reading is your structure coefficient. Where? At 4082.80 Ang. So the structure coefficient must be 27.9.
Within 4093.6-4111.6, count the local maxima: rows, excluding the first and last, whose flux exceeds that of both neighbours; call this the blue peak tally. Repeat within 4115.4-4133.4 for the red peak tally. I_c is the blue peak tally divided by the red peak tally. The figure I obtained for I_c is 0.80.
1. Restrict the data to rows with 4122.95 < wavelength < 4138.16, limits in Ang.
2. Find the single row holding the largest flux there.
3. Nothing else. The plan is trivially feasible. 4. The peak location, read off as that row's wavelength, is 4134.83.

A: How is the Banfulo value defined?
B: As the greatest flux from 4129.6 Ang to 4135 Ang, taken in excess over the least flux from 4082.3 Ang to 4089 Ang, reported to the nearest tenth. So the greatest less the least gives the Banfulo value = 5.2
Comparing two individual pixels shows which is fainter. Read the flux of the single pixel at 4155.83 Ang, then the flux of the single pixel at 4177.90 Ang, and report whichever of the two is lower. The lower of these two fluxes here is 23.0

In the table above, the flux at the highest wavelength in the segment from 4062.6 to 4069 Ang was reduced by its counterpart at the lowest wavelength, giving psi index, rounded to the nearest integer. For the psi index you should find 1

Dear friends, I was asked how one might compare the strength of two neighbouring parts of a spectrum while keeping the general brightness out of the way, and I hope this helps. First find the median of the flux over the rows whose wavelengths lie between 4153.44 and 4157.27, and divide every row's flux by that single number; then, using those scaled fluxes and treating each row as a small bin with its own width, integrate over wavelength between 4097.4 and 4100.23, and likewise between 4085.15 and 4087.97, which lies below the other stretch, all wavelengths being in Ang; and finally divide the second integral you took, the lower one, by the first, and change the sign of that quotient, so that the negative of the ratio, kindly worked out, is -1.04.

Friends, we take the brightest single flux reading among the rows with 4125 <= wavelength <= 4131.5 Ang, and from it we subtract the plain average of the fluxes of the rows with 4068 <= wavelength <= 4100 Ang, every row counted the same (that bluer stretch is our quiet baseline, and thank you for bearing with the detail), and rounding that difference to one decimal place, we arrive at 2.2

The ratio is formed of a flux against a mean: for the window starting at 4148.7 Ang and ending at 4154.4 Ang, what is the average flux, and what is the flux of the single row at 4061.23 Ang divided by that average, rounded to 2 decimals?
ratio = 0.99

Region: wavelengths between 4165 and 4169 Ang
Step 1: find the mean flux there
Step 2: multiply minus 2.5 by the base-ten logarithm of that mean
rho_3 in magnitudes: -3.51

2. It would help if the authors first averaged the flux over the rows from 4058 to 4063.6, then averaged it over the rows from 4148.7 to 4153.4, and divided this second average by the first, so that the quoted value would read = 1.07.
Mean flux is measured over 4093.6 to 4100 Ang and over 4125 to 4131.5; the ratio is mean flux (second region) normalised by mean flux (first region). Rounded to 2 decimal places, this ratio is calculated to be 1.02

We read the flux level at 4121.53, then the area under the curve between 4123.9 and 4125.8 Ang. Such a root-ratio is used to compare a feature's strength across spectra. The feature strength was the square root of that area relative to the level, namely 1.326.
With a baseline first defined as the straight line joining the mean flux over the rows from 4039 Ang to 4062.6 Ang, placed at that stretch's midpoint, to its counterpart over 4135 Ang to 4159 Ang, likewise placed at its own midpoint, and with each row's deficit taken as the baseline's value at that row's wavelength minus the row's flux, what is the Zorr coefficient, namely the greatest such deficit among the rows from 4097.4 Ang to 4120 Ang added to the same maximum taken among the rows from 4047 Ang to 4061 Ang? 11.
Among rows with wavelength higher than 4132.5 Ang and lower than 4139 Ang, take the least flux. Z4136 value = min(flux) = 21.78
